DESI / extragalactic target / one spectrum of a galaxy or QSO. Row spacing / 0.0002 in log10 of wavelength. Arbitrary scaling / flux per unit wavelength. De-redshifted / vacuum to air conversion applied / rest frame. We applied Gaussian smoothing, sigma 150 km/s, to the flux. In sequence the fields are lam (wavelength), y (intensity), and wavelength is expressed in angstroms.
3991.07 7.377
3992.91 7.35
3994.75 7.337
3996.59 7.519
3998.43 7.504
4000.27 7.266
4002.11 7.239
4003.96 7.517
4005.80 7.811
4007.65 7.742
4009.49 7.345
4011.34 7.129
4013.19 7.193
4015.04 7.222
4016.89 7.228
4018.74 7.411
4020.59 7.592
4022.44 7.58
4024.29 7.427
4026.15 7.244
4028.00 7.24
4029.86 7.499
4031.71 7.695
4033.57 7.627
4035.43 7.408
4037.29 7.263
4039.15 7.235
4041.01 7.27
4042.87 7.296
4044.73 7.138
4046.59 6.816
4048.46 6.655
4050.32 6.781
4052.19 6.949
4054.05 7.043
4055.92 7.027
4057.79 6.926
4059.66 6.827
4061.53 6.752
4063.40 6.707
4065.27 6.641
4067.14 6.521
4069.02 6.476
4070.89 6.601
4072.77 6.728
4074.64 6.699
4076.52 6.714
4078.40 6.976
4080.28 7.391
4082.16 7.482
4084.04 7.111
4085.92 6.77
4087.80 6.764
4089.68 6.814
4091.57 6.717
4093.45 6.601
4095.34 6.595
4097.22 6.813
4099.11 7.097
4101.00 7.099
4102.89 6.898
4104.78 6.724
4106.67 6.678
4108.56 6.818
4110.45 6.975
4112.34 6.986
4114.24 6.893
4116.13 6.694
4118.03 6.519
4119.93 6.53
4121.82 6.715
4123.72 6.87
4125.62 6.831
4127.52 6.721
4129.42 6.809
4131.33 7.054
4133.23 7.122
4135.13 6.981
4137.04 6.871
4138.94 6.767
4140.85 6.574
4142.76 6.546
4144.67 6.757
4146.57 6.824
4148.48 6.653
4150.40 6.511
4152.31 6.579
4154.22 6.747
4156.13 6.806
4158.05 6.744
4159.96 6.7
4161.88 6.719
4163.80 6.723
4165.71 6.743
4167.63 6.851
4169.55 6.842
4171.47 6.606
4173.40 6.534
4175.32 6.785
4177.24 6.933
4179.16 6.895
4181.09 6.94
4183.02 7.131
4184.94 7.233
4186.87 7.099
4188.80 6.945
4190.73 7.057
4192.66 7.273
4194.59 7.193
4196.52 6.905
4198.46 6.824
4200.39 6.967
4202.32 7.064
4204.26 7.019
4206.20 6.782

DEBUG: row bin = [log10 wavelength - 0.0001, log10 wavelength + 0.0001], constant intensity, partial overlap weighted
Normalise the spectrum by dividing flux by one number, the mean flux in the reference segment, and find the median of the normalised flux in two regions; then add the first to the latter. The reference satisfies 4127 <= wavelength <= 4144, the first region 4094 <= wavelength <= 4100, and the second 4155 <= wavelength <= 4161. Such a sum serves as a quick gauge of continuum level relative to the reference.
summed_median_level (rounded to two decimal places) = 1.99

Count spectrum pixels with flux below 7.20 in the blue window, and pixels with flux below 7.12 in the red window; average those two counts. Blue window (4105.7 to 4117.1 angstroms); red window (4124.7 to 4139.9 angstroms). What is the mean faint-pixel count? 6.5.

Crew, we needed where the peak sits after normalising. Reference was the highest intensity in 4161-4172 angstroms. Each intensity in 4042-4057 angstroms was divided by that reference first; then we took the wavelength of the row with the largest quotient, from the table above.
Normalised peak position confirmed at 4042.87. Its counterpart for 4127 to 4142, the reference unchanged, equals 4133.23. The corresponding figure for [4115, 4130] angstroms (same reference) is 4123.72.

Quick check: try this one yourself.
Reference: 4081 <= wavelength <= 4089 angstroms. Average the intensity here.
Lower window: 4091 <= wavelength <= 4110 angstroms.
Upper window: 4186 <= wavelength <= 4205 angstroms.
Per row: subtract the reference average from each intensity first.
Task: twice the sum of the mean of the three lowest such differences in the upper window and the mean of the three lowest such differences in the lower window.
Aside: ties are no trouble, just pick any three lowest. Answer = -1.1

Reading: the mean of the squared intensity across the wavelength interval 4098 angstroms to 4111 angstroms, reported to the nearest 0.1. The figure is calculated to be 47.6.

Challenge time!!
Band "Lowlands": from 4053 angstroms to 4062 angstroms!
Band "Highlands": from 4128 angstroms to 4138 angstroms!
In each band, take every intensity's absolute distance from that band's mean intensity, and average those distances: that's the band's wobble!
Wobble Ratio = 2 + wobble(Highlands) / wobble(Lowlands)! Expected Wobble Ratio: 3.0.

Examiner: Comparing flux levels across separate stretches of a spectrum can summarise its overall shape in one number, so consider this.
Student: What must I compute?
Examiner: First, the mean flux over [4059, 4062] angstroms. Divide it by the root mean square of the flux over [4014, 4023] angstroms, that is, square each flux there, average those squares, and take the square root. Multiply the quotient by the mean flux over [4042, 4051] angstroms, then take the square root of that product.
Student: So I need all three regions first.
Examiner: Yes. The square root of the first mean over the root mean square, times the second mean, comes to 2.52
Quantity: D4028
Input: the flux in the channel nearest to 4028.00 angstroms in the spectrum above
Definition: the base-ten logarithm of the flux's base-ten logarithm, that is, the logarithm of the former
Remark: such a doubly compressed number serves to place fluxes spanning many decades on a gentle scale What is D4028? -0.066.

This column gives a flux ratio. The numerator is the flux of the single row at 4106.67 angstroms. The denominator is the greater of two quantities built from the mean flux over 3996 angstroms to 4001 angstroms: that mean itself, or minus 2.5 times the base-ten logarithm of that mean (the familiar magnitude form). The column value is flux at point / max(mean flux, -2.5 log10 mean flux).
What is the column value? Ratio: 0.90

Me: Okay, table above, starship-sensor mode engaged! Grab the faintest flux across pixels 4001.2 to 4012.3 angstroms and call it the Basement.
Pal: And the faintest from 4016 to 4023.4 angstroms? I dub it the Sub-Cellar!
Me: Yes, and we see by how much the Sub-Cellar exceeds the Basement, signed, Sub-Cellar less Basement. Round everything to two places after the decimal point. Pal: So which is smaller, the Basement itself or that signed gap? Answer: 0.10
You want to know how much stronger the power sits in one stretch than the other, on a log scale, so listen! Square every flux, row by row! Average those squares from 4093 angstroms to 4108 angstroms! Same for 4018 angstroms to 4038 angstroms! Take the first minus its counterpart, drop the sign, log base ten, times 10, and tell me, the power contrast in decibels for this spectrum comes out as 9.6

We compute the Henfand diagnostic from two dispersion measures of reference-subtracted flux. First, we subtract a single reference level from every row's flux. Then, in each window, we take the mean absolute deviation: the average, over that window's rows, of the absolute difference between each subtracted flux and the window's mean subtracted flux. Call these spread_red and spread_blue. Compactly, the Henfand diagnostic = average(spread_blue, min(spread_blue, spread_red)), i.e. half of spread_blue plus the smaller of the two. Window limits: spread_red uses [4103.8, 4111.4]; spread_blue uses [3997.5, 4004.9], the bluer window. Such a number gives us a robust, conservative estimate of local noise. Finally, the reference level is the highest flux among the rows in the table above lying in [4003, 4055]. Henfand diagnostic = 0.113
